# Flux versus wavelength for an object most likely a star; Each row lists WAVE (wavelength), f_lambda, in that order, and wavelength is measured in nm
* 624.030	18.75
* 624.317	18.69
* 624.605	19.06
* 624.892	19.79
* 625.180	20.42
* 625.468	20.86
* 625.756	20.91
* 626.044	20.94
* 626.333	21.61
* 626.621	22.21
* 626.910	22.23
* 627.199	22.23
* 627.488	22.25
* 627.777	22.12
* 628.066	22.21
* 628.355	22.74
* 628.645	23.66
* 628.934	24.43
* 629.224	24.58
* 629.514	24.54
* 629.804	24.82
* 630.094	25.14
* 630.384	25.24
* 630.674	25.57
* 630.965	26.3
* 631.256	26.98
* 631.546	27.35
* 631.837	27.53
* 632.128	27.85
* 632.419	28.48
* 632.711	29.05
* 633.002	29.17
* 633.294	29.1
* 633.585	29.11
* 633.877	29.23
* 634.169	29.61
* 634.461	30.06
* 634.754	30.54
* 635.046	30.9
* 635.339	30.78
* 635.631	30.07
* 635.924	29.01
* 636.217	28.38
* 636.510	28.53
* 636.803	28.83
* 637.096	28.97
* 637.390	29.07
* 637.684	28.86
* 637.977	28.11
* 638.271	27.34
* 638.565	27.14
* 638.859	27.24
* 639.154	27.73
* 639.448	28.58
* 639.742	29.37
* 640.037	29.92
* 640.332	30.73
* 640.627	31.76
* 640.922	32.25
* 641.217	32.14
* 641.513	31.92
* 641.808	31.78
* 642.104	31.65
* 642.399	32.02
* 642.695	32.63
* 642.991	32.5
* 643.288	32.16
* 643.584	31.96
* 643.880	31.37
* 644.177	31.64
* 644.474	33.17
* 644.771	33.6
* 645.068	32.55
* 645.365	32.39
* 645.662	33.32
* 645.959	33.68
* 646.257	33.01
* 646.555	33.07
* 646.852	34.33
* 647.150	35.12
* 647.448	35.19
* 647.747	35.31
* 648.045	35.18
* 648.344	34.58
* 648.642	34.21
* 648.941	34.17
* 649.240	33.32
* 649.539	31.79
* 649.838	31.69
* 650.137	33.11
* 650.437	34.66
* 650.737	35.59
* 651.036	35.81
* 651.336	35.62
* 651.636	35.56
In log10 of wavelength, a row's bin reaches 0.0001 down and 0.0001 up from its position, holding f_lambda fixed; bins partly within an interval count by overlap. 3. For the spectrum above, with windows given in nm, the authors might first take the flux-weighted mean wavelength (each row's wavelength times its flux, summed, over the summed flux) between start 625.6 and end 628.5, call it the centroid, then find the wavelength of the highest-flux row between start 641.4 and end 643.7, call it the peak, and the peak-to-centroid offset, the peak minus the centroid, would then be 15.62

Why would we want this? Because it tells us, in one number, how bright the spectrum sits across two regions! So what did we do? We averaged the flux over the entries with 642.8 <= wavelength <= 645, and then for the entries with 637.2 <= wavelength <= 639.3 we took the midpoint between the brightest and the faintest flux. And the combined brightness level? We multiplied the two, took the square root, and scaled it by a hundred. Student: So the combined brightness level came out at 3015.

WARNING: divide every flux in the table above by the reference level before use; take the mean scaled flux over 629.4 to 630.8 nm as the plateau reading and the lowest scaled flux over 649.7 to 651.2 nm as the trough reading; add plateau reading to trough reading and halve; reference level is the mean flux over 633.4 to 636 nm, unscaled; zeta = 0.95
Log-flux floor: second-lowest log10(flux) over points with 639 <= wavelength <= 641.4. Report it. 1.46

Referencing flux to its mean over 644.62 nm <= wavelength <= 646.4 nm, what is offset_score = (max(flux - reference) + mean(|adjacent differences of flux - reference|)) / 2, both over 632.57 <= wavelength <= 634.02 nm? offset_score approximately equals -1.9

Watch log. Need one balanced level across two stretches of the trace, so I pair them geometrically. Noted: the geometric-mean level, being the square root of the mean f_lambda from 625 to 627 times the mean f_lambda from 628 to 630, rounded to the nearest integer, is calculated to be 23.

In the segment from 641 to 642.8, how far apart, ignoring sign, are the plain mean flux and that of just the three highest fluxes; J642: 0.2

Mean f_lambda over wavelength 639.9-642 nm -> 32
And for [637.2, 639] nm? 28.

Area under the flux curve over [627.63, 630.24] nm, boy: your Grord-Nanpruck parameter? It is 62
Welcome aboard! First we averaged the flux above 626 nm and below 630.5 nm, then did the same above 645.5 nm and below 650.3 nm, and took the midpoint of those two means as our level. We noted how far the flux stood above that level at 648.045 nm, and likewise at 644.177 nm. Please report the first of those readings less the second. 3.5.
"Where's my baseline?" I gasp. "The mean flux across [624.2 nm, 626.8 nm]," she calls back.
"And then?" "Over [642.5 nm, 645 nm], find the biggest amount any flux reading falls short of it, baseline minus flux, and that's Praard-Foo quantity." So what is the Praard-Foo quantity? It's -11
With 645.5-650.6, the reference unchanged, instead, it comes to -11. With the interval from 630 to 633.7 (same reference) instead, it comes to -5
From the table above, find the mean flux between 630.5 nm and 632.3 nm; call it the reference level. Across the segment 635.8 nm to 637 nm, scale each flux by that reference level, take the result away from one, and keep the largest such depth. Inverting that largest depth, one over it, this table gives -19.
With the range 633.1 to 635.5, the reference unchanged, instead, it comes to -12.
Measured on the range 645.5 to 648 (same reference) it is -4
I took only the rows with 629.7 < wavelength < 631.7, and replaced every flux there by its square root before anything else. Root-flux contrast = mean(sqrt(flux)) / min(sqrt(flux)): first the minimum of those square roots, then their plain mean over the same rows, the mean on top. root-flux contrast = 1.02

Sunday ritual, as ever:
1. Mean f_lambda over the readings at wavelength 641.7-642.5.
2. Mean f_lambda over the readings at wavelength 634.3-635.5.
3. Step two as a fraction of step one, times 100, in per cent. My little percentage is 96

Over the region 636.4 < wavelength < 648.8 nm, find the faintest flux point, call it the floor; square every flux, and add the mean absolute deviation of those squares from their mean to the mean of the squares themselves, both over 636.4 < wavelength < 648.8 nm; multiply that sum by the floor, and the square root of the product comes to 175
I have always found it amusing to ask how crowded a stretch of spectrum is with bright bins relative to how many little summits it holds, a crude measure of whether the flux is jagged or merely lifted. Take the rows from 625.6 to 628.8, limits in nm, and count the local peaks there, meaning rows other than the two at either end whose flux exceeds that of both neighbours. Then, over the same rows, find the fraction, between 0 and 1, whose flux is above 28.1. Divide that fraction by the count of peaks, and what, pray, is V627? 0.0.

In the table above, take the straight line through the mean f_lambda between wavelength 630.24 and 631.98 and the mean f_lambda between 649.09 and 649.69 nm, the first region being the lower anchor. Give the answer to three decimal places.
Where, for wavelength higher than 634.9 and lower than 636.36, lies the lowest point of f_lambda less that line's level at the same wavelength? 636.217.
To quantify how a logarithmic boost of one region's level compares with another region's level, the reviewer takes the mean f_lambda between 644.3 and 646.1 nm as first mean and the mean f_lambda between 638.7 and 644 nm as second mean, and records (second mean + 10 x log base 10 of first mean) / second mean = 1.49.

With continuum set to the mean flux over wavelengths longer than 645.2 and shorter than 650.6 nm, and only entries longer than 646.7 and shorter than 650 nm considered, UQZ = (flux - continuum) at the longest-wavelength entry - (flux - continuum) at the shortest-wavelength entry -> -3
